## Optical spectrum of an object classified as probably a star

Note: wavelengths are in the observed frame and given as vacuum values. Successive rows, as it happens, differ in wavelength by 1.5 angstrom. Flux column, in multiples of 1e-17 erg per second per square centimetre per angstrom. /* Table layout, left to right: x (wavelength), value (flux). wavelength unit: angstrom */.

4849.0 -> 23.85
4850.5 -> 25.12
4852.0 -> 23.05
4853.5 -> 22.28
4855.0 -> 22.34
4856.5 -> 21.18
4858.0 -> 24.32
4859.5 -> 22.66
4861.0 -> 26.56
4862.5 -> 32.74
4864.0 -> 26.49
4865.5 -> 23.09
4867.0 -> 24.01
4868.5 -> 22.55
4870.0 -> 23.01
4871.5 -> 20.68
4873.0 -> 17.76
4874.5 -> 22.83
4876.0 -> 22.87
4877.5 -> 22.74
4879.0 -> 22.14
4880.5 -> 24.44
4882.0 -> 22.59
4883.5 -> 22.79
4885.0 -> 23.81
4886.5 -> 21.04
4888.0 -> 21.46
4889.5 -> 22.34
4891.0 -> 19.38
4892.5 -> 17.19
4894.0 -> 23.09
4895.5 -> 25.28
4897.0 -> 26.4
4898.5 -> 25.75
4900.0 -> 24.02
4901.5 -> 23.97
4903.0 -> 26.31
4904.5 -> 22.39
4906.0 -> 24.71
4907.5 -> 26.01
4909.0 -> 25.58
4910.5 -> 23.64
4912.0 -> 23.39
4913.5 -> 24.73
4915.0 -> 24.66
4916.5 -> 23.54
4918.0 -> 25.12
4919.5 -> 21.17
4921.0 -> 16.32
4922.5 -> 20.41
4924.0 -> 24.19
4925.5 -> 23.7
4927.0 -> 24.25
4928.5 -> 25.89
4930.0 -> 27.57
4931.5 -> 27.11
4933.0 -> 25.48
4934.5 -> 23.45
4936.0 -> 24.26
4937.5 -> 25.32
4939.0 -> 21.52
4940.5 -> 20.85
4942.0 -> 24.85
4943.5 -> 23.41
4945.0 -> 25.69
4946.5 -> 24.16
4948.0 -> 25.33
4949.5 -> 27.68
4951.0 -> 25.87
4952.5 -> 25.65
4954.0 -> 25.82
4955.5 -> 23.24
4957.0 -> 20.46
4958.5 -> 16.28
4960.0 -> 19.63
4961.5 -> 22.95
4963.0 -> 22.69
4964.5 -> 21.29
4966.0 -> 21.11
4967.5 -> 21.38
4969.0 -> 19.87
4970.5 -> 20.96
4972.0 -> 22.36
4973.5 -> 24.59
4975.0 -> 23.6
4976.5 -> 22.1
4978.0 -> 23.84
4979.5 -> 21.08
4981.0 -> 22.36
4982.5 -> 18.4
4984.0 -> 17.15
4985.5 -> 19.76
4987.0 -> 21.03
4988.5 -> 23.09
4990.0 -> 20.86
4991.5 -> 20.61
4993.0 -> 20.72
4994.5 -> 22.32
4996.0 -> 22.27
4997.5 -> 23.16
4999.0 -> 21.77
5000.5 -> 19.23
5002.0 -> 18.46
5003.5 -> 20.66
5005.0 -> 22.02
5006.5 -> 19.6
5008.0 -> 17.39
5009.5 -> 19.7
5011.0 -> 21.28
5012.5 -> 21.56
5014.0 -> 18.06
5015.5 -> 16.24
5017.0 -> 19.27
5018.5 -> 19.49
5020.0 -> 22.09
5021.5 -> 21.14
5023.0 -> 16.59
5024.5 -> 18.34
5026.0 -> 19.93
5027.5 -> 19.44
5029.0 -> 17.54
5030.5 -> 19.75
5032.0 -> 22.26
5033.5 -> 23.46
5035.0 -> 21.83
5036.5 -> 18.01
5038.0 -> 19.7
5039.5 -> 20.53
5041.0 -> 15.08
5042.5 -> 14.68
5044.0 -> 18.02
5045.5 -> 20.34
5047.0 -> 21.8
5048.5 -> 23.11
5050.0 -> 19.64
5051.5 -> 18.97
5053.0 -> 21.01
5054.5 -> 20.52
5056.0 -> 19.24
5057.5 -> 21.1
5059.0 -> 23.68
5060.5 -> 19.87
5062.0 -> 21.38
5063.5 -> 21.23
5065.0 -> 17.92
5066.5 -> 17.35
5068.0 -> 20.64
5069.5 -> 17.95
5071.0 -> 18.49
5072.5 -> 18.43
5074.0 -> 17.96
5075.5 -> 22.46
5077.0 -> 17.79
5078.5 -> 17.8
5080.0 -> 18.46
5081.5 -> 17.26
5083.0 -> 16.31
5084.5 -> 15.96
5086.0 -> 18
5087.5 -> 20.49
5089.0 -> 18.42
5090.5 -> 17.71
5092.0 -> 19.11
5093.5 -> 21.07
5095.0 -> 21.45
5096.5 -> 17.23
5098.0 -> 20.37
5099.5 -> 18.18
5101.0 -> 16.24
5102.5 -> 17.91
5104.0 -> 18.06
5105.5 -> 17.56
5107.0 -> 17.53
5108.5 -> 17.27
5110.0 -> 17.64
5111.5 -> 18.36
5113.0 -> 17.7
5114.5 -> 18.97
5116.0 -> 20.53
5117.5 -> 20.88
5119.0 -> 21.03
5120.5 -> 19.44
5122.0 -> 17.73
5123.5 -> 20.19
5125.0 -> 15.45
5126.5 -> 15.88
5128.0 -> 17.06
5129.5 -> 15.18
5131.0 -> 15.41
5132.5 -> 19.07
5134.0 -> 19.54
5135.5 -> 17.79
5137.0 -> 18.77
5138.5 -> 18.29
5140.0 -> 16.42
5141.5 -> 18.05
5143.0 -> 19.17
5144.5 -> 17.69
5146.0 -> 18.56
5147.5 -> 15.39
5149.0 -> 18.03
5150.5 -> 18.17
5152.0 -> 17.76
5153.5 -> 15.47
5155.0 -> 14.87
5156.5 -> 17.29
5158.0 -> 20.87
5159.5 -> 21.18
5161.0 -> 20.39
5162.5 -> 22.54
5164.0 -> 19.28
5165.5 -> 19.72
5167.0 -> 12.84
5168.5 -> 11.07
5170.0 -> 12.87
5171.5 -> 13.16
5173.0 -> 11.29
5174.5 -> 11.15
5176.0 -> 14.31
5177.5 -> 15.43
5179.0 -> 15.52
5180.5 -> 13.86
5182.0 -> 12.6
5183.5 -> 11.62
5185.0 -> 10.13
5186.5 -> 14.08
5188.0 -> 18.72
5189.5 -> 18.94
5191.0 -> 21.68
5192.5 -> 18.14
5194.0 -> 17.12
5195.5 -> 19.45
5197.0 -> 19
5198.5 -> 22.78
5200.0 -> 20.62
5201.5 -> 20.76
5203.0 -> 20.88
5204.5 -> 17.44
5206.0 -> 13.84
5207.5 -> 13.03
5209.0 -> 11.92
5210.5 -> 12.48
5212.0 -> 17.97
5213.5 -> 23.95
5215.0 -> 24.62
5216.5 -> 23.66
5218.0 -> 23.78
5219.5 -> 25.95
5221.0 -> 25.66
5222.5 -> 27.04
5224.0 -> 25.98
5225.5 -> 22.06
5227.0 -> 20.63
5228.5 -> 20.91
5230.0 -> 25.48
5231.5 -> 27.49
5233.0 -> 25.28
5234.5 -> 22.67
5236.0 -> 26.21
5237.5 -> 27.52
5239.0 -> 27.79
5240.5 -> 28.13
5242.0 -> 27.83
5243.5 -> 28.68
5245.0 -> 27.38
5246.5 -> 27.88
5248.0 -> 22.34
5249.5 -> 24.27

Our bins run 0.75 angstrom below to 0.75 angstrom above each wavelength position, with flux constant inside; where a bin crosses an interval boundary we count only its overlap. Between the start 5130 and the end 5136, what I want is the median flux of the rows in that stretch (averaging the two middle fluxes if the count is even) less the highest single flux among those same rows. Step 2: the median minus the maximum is -1.1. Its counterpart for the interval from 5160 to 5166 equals -2.5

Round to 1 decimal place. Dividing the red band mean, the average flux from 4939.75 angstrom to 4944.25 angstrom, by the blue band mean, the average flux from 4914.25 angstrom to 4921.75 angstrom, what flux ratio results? 1.0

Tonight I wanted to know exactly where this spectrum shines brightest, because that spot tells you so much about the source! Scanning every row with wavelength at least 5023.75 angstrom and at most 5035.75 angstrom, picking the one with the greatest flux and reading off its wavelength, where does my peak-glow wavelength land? 5033.5 angstrom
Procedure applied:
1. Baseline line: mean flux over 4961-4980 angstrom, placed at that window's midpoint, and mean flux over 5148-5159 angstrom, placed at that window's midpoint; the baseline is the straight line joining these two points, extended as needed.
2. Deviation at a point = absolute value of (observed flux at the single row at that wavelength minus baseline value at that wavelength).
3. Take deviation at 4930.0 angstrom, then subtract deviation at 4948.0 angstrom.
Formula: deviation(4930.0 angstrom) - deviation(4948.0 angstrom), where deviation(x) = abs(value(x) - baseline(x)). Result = 1.8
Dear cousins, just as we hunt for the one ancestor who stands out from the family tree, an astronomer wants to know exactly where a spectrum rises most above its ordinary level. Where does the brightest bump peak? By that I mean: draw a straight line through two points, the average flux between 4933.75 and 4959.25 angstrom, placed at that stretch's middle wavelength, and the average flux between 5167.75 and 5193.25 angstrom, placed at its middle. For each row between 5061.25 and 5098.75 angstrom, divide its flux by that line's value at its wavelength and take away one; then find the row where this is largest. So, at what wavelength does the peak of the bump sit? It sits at 5075.5 angstrom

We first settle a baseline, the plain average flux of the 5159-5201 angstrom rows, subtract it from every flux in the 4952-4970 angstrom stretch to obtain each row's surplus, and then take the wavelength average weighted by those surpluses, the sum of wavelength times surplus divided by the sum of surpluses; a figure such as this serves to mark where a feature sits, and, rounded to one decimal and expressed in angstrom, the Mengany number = 4959.7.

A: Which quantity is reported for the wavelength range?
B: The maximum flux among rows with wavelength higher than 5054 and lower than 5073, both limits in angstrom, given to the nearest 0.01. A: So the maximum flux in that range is 23.68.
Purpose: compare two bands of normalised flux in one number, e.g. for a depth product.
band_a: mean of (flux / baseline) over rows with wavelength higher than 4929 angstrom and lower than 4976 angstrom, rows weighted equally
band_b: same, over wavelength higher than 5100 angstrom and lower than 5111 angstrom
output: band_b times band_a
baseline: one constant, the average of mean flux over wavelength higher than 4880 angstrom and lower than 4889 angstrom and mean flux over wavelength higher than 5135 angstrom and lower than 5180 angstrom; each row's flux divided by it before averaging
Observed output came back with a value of 1.05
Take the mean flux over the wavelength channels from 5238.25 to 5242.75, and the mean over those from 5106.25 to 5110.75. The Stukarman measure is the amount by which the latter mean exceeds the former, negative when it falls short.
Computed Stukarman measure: -10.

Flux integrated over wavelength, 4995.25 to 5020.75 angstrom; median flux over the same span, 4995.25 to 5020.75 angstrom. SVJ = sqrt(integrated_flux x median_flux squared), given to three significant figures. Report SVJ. 446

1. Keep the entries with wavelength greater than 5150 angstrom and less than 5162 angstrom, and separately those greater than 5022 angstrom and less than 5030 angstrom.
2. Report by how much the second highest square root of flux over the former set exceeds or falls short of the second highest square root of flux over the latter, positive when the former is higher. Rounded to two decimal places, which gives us 0.16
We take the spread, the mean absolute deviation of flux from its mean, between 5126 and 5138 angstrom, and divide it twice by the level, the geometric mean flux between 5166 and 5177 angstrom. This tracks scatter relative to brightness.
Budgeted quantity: 0.0096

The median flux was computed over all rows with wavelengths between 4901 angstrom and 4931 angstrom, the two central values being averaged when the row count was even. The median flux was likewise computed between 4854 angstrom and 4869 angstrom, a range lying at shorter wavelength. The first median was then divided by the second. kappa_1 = 1.0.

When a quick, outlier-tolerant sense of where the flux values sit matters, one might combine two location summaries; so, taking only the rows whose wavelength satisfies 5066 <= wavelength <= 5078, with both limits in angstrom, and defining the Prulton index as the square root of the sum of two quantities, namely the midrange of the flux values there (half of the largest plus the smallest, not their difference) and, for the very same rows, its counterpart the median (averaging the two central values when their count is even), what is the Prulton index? 6.2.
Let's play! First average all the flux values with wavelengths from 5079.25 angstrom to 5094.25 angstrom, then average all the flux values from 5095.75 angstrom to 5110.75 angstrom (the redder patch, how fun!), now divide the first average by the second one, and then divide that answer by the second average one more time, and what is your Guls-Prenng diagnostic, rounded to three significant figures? 0.0577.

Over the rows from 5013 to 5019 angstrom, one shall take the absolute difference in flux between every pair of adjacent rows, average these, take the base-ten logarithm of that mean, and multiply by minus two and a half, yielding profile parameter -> -0.6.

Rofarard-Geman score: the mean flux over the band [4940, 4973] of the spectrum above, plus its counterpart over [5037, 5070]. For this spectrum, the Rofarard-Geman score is 43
